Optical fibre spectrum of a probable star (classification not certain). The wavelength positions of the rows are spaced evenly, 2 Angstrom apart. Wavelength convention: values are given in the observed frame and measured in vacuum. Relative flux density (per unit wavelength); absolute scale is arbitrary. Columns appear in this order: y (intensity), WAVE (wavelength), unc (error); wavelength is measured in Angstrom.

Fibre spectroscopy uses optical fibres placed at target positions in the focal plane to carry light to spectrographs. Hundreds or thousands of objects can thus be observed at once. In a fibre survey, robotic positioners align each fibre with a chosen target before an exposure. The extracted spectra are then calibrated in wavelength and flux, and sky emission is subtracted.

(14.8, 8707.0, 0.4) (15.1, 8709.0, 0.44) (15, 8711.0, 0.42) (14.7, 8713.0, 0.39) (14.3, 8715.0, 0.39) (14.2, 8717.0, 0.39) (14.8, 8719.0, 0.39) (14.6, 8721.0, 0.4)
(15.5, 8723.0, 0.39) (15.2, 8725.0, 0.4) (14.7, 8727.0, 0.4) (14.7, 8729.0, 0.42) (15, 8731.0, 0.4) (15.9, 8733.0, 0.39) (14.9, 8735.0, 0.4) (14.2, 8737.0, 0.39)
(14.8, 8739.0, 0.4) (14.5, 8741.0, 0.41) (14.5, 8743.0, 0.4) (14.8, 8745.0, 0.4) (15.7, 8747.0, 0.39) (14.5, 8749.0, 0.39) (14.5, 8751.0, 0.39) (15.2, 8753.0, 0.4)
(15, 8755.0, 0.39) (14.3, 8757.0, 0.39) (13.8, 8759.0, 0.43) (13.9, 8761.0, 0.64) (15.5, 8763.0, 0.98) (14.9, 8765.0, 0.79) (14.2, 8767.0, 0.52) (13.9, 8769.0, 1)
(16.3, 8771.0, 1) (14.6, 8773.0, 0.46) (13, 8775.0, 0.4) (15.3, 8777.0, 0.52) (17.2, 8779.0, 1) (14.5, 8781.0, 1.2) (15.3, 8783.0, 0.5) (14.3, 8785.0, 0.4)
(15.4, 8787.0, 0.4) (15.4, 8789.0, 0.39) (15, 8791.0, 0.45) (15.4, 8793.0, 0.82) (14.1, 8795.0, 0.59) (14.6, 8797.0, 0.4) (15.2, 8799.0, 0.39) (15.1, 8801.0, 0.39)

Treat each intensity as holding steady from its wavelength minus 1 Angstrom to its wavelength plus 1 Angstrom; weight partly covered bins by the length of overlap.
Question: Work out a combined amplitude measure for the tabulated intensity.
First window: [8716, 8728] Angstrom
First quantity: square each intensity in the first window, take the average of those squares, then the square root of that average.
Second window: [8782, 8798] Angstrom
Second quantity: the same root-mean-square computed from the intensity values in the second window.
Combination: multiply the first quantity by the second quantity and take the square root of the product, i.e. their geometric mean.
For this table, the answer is 14.9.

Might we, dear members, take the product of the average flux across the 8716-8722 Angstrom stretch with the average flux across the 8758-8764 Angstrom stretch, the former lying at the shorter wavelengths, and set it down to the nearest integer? 209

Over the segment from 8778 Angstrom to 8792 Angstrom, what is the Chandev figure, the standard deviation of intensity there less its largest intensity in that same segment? -16.3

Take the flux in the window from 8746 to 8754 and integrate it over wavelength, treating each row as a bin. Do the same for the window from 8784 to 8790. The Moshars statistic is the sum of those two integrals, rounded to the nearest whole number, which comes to 210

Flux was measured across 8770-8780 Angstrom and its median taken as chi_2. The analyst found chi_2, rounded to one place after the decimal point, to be 15.3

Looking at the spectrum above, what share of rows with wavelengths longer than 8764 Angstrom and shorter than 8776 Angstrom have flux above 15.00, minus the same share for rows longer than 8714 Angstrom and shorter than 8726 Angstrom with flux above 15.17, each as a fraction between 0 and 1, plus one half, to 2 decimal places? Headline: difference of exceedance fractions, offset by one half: 0.33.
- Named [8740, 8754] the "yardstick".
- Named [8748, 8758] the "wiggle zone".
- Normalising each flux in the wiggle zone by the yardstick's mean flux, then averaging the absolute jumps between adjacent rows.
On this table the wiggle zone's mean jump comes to 0.027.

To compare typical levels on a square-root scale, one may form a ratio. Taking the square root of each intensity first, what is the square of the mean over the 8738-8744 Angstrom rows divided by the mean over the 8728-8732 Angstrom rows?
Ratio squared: 0.98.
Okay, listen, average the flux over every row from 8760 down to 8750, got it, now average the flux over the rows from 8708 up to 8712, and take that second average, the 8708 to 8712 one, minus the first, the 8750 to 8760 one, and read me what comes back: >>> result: 0.5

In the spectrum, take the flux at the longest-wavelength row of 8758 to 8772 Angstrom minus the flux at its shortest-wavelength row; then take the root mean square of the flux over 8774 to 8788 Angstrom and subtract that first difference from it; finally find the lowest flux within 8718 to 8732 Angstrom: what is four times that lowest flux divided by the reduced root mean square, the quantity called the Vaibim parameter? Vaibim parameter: 4.65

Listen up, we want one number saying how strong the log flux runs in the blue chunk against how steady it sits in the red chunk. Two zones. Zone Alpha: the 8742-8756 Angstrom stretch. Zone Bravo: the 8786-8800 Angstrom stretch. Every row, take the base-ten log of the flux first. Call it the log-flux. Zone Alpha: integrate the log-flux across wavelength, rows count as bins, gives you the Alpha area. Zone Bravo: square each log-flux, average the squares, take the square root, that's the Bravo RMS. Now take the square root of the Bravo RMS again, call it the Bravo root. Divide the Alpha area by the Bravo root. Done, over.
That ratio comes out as 15.14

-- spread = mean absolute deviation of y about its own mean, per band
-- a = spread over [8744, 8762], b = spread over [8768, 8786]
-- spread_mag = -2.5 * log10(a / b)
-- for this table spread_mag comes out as 0.76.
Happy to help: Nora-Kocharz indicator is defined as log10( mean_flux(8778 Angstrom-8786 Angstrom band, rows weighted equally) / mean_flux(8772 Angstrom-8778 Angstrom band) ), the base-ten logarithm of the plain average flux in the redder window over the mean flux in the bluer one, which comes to 0.030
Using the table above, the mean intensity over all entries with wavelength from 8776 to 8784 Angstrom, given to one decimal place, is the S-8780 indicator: 15.6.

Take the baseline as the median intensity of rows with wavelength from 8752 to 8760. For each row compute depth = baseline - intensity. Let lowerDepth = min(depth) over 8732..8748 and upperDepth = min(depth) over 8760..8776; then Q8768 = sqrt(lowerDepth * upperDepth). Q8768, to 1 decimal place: 1.4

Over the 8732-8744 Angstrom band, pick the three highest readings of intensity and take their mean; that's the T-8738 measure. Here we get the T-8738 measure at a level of 15.2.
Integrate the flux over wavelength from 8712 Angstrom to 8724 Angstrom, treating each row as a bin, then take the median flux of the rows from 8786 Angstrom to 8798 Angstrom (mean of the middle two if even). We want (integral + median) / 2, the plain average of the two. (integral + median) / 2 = 95.7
